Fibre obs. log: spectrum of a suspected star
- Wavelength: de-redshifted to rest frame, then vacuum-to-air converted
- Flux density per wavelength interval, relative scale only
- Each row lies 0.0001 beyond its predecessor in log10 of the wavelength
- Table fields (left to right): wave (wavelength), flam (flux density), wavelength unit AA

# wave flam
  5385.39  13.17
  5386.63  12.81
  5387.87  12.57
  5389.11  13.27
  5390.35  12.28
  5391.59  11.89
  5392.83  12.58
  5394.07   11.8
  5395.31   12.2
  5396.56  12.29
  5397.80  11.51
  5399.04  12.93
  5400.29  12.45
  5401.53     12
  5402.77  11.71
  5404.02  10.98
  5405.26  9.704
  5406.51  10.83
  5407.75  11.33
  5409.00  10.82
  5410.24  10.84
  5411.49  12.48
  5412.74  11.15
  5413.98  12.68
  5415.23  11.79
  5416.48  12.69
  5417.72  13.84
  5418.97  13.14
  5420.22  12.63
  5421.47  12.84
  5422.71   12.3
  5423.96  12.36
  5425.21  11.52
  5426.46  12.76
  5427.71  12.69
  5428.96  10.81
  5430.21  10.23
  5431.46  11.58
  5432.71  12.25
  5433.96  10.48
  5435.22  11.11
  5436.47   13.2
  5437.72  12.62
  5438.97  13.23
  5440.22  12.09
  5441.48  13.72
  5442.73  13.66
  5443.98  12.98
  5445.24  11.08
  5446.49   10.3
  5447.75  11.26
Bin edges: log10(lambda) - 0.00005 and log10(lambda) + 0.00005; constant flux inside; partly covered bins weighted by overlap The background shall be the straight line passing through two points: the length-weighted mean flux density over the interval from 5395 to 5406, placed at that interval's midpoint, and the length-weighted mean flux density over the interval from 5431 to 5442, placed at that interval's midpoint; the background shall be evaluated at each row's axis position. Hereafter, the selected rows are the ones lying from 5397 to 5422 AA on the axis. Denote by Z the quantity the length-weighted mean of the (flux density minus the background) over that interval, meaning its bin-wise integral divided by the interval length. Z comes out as 0.06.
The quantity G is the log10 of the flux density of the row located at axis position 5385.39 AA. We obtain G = 1.12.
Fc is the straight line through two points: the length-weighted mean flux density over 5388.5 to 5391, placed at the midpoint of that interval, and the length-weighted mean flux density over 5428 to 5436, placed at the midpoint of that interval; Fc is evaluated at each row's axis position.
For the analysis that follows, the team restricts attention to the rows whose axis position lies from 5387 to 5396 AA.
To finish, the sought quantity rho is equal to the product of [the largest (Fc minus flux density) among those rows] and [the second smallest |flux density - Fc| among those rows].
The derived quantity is 0.2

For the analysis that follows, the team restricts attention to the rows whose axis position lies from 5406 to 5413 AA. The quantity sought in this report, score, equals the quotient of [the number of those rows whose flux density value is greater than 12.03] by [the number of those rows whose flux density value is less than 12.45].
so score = 0.2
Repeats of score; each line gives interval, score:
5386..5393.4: 2.5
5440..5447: 1.3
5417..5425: 3.0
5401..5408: 0.0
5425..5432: 0.5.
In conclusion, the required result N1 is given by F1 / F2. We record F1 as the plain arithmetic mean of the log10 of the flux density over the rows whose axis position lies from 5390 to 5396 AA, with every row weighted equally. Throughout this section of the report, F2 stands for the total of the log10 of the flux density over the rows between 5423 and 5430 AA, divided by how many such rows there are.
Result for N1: 1.00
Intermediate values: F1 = 1.08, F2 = 1.08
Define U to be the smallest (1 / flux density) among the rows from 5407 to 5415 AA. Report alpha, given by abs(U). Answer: 0.079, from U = 0.079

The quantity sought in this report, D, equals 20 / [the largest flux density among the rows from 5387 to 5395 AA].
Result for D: 1.51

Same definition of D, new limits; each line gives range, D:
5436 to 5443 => 1.46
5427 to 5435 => 1.58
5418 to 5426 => 1.52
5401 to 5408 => 1.67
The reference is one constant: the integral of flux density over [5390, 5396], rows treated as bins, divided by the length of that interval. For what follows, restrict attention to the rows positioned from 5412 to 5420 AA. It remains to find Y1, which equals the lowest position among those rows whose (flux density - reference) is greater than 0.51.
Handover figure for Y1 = 5413.98 AA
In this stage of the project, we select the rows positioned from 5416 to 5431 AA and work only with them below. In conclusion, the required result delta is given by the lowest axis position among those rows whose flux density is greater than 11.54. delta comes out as 5416.48 AA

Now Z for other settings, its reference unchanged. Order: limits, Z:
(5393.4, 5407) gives -0.03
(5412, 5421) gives 0.61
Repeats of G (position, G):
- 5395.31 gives 1.09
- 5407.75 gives 1.05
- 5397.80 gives 1.06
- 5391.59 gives 1.08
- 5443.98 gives 1.11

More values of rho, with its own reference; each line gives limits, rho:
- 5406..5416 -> 0.7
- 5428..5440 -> 0.4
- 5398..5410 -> 0.8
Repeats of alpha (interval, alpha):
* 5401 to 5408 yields 0.083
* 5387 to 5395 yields 0.075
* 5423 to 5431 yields 0.078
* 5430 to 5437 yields 0.076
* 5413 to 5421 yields 0.072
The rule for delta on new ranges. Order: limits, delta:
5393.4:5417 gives 5394.07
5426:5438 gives 5426.46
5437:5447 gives 5437.72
